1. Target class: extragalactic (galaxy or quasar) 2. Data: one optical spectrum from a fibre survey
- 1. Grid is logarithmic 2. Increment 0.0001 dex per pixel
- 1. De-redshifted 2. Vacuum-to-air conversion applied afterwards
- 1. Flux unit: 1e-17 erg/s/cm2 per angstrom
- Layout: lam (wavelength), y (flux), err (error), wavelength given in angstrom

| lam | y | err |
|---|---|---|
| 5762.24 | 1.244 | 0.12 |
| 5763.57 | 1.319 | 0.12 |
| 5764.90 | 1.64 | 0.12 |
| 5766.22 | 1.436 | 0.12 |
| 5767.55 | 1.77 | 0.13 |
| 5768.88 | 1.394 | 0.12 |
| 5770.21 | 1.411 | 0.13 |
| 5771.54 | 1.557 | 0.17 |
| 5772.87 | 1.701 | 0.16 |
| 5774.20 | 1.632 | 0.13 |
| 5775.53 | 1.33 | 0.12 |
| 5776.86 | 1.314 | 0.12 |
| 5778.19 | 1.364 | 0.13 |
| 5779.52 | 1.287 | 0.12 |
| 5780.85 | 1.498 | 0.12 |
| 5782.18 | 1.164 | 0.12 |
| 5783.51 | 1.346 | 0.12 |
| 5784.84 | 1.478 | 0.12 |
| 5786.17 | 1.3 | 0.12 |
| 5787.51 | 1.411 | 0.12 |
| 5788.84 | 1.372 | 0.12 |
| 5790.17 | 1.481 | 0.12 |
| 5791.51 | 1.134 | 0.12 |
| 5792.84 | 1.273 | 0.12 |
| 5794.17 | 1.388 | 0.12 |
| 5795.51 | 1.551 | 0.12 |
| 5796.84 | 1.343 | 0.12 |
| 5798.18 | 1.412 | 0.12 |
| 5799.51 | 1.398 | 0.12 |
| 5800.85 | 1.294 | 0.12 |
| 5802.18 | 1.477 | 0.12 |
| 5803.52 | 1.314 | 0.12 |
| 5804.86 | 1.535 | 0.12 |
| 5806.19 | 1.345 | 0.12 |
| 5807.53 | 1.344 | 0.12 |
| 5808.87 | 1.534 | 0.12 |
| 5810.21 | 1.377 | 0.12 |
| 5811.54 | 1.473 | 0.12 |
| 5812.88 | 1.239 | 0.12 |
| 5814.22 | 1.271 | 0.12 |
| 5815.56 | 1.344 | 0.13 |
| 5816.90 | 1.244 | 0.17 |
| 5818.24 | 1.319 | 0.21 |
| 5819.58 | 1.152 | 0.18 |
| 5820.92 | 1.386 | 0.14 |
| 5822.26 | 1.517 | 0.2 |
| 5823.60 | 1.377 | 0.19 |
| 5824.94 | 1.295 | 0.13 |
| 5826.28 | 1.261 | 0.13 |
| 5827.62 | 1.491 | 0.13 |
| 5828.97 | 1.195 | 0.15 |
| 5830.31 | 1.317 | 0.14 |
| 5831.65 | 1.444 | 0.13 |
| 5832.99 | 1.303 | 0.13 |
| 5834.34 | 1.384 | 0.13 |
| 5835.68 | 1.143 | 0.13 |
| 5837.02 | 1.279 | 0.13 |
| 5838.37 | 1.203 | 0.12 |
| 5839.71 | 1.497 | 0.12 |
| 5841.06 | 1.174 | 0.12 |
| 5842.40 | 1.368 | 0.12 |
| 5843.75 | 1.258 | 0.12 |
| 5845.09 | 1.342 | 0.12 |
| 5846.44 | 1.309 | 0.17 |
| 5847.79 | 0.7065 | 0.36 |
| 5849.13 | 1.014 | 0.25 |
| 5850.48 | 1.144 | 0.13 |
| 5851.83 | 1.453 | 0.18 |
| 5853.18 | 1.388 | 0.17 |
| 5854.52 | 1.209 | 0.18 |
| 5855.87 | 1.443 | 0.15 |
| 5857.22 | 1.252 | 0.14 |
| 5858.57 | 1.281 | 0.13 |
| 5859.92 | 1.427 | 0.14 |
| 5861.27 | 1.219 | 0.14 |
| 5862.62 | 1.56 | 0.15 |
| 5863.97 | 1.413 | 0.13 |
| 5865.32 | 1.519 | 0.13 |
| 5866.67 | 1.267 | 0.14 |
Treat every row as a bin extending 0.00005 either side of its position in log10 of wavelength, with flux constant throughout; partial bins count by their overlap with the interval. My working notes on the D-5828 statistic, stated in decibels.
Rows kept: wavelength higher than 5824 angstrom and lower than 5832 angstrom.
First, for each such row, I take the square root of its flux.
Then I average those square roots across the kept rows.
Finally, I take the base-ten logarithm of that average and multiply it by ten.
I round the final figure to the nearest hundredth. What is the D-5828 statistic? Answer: 0.62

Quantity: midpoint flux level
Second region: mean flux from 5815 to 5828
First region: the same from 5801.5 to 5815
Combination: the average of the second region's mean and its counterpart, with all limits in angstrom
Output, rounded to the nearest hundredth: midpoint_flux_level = 1.36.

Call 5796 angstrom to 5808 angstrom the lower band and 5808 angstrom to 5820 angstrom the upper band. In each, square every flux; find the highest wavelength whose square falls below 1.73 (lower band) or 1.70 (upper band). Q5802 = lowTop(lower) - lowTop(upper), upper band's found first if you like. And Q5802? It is -16.1 angstrom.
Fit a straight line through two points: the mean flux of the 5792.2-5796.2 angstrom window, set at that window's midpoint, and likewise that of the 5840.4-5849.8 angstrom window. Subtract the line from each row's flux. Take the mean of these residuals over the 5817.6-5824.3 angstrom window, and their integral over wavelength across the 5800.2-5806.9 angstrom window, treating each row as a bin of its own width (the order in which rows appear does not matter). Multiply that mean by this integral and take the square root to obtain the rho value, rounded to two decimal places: 0.12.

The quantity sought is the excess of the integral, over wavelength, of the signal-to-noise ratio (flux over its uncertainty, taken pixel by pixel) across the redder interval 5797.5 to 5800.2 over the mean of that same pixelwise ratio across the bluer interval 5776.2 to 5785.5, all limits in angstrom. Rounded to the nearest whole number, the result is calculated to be 20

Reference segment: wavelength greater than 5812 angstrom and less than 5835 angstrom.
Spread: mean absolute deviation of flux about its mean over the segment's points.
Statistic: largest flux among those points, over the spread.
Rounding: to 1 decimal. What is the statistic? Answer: 19.5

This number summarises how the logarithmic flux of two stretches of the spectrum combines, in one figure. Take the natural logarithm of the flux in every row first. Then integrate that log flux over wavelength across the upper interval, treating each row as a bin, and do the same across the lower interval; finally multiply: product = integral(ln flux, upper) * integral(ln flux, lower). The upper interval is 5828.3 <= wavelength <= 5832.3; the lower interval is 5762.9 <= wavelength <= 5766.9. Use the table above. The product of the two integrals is 1.7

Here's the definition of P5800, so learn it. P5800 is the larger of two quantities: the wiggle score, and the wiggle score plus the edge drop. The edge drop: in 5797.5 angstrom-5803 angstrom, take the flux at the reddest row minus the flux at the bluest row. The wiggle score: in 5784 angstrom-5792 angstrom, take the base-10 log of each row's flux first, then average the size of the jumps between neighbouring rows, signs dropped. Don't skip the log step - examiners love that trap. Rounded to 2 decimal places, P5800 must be 0.12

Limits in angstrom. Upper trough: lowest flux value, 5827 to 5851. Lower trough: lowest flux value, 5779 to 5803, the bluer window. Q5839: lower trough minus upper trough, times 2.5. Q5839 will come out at 1.1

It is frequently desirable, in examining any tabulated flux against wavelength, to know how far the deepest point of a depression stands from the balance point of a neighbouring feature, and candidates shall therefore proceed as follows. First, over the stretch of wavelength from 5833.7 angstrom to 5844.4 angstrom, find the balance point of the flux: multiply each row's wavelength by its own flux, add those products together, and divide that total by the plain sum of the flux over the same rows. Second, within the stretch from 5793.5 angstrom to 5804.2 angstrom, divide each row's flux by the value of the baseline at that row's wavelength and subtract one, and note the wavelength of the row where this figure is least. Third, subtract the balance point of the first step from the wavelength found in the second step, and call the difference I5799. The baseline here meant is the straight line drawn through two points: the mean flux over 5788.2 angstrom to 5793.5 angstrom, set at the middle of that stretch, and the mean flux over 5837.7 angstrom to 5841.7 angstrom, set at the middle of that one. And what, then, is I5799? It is -38.2 angstrom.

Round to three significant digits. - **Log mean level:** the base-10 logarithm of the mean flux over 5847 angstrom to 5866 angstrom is 0.110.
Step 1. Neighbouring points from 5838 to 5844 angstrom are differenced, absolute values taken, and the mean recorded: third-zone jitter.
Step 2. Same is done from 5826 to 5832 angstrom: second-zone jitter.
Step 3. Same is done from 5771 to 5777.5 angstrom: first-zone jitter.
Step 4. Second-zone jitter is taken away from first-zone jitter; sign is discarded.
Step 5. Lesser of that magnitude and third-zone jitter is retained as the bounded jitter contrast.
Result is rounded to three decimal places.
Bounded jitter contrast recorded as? 0.061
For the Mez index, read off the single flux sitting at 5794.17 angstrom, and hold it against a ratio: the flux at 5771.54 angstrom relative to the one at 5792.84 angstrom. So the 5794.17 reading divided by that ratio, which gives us 1.13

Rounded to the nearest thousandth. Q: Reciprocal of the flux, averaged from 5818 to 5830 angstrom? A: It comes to 0.756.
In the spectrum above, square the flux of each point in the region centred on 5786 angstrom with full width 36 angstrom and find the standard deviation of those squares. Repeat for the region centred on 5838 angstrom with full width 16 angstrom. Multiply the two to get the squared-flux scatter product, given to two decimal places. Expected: 0.10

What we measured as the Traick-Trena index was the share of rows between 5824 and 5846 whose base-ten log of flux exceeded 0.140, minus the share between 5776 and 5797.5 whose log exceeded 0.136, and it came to -0.19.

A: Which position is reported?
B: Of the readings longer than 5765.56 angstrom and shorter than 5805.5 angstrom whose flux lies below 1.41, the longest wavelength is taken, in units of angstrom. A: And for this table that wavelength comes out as 5803.52 angstrom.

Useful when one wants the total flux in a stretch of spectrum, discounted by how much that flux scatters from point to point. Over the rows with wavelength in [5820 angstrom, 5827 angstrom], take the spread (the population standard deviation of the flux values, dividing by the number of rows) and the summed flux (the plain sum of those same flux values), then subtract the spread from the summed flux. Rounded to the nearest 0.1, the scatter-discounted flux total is 6.7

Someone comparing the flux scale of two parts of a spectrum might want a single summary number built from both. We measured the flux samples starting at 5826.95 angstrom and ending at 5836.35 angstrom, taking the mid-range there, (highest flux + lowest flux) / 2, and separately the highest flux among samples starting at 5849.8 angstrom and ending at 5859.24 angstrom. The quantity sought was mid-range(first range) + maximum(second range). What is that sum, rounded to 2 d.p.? 2.77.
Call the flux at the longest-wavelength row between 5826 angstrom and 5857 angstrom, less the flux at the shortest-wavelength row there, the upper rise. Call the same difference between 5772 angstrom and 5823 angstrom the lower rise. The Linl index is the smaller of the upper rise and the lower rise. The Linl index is -0.18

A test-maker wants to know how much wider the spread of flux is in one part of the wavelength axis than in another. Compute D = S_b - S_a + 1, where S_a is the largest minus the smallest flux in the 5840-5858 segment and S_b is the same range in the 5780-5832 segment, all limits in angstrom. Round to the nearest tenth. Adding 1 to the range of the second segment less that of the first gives 0.7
